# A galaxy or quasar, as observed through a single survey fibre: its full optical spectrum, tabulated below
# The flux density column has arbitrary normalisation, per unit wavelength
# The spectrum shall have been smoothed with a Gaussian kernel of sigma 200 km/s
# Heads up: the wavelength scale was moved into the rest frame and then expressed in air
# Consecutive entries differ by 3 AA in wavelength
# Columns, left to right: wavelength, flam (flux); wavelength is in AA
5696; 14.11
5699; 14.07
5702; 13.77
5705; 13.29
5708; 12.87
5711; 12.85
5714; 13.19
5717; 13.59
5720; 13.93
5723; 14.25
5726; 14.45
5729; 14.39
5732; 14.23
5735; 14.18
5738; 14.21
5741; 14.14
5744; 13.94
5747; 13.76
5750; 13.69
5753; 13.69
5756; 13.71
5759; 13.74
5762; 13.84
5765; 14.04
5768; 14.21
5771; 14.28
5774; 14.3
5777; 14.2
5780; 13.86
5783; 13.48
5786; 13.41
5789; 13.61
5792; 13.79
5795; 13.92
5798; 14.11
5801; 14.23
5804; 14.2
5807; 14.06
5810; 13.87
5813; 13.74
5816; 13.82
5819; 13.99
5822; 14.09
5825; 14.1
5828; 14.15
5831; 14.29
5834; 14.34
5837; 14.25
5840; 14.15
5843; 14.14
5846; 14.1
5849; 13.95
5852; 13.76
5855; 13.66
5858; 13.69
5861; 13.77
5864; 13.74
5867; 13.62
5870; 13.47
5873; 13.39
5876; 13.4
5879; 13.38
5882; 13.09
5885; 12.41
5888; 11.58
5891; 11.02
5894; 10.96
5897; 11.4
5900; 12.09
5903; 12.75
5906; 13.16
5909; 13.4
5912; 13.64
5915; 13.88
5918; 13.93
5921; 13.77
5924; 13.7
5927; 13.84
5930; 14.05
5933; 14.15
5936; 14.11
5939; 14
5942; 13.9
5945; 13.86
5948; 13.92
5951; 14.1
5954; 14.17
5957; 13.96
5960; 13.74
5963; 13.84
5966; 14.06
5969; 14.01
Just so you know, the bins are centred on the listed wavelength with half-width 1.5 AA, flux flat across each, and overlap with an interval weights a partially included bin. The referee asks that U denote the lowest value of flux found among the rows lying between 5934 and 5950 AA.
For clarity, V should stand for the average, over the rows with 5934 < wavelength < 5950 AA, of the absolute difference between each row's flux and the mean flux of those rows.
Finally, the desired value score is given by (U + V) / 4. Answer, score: 3.48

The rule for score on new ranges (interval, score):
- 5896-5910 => 3.01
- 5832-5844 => 3.55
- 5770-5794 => 3.43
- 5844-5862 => 3.45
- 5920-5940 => 3.46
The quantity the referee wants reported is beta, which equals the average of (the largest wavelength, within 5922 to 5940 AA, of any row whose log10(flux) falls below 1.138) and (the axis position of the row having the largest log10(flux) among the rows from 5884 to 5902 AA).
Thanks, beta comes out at 5904.5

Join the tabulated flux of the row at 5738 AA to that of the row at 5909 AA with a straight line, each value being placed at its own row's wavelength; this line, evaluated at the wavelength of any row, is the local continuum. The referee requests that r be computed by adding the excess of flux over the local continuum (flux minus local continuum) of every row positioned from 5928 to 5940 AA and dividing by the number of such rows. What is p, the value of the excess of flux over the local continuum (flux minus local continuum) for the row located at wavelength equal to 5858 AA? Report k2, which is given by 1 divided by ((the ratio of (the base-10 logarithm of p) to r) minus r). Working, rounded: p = 0.05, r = 0.8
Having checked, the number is -0.4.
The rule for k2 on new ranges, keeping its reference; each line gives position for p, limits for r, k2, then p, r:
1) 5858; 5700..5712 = 0.4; 0.05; -1.2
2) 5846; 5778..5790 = 0.7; 0.40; -0.4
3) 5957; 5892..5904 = 0.6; 0.79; -1.6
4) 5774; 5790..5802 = -0.1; 0.26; 0.1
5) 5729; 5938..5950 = -0.5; 0.14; 0.7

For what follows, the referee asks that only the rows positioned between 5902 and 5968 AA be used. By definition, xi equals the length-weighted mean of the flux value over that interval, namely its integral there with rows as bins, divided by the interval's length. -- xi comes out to 13.8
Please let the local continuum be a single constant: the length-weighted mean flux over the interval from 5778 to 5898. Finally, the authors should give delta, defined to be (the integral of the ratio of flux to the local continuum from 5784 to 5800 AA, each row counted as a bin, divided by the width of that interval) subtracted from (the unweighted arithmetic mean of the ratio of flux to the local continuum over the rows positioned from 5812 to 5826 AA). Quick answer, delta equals 0.013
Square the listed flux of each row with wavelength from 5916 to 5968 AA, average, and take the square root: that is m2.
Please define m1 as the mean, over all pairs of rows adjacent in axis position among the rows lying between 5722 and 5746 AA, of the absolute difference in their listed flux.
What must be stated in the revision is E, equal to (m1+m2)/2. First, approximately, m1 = 0.11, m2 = 13.9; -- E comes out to 7.0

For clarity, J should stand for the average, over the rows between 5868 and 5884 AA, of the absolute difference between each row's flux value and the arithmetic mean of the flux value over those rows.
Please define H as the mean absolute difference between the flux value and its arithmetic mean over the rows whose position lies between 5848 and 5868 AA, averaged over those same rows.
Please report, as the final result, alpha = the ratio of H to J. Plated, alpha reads 0.71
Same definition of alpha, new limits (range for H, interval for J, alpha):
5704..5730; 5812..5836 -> 3.36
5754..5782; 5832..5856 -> 1.09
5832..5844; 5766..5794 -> 0.25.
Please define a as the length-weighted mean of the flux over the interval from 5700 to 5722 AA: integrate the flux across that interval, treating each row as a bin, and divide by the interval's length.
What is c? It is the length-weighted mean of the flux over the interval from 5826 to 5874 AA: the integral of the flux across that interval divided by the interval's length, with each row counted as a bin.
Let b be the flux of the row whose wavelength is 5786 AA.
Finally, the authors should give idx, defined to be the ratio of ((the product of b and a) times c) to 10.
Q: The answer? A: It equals 250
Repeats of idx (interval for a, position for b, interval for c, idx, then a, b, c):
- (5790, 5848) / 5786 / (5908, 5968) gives 262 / 14.07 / 13.41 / 13.9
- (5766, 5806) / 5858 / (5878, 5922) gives 242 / 13.97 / 13.69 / 12.7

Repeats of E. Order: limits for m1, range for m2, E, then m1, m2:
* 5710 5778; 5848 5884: 6.9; 0.14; 13.6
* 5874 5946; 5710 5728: 7.0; 0.28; 13.7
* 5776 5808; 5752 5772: 7.1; 0.18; 13.9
